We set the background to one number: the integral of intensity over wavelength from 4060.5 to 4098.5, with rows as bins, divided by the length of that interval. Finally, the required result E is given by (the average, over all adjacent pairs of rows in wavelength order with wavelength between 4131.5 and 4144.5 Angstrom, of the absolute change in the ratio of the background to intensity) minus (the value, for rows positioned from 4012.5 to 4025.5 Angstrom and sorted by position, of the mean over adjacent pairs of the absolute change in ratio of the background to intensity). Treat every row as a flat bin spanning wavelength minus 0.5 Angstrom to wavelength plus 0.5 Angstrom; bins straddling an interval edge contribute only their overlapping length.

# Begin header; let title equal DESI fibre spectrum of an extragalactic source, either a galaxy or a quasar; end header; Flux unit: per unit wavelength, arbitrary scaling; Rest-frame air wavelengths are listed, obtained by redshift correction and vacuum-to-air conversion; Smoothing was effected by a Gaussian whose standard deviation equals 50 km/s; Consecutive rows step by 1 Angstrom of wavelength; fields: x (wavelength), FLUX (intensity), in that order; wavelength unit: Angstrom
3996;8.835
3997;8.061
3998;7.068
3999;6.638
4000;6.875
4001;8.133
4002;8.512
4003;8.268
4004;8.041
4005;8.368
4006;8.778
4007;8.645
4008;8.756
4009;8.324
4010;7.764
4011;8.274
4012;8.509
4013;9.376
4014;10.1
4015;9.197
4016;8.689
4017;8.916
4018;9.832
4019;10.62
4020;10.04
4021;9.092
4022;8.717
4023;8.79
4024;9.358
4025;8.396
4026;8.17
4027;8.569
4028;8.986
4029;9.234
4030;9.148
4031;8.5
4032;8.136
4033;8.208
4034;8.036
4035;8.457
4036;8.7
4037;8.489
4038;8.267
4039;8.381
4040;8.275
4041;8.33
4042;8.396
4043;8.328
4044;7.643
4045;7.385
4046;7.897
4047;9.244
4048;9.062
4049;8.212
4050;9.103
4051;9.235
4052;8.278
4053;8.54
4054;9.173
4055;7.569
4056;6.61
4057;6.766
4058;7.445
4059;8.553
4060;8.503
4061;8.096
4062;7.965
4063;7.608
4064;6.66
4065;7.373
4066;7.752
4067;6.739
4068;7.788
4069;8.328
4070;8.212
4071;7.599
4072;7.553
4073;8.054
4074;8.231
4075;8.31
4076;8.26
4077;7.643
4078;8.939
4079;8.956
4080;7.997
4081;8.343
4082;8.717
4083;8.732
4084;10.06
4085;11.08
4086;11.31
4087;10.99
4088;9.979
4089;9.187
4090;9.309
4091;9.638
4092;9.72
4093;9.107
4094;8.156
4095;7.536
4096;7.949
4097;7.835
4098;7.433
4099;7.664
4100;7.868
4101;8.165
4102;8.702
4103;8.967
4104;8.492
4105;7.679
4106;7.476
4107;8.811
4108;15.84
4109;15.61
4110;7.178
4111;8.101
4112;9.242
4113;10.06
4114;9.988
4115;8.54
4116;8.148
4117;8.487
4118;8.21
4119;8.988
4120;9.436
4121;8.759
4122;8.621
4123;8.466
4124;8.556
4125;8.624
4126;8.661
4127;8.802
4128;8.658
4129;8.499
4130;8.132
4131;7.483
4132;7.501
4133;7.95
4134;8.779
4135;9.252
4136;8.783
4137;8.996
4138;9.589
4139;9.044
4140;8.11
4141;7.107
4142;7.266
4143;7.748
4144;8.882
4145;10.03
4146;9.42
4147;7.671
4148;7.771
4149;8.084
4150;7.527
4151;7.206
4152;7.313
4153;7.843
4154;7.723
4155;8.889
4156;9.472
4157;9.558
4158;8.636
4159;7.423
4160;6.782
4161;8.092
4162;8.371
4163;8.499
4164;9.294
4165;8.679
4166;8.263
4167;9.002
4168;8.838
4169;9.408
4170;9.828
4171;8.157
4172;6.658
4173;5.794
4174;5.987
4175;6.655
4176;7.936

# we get 0.0140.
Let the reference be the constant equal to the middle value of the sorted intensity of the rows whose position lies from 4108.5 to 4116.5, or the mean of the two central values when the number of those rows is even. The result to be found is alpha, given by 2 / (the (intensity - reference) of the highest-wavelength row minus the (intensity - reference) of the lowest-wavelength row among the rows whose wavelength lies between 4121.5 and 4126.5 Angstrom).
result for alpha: 50.0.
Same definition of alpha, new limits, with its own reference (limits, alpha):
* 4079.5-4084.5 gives 1.0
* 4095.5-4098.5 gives -3.9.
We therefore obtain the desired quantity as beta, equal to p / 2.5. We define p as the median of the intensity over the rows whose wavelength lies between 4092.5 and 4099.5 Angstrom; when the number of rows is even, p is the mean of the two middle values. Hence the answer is 3.13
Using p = 7.8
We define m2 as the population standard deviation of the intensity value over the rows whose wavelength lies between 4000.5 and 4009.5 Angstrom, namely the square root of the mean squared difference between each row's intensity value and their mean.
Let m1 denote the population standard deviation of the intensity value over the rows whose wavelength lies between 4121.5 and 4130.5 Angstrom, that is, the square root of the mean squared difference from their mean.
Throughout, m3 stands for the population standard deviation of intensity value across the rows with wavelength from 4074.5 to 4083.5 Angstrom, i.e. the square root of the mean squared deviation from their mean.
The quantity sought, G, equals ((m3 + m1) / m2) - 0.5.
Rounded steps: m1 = 0.2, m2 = 0.2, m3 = 0.4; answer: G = 1.9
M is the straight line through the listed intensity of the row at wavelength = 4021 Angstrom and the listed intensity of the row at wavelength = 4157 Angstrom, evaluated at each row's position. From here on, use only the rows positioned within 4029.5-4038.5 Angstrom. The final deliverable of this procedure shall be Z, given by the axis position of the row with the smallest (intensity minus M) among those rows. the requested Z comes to 4034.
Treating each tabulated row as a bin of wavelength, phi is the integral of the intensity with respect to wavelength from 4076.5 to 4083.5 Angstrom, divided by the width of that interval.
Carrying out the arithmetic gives 8.5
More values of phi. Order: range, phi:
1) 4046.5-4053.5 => 8.8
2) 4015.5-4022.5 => 9.4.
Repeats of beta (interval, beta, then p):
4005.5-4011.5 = 3.39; 8.5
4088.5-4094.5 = 3.70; 9.2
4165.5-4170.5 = 3.60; 9.0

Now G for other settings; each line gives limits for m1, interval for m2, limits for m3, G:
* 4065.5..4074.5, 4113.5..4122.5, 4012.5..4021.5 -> 1.4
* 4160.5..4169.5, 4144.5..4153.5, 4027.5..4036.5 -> 0.4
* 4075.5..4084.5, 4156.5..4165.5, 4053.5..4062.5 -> 1.3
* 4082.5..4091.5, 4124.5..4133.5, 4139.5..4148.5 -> 3.3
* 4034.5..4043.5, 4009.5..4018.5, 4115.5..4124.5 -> 0.2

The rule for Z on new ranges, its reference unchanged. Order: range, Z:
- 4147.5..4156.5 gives 4151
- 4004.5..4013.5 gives 4010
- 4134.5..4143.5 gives 4141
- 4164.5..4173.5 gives 4173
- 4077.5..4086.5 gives 4080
